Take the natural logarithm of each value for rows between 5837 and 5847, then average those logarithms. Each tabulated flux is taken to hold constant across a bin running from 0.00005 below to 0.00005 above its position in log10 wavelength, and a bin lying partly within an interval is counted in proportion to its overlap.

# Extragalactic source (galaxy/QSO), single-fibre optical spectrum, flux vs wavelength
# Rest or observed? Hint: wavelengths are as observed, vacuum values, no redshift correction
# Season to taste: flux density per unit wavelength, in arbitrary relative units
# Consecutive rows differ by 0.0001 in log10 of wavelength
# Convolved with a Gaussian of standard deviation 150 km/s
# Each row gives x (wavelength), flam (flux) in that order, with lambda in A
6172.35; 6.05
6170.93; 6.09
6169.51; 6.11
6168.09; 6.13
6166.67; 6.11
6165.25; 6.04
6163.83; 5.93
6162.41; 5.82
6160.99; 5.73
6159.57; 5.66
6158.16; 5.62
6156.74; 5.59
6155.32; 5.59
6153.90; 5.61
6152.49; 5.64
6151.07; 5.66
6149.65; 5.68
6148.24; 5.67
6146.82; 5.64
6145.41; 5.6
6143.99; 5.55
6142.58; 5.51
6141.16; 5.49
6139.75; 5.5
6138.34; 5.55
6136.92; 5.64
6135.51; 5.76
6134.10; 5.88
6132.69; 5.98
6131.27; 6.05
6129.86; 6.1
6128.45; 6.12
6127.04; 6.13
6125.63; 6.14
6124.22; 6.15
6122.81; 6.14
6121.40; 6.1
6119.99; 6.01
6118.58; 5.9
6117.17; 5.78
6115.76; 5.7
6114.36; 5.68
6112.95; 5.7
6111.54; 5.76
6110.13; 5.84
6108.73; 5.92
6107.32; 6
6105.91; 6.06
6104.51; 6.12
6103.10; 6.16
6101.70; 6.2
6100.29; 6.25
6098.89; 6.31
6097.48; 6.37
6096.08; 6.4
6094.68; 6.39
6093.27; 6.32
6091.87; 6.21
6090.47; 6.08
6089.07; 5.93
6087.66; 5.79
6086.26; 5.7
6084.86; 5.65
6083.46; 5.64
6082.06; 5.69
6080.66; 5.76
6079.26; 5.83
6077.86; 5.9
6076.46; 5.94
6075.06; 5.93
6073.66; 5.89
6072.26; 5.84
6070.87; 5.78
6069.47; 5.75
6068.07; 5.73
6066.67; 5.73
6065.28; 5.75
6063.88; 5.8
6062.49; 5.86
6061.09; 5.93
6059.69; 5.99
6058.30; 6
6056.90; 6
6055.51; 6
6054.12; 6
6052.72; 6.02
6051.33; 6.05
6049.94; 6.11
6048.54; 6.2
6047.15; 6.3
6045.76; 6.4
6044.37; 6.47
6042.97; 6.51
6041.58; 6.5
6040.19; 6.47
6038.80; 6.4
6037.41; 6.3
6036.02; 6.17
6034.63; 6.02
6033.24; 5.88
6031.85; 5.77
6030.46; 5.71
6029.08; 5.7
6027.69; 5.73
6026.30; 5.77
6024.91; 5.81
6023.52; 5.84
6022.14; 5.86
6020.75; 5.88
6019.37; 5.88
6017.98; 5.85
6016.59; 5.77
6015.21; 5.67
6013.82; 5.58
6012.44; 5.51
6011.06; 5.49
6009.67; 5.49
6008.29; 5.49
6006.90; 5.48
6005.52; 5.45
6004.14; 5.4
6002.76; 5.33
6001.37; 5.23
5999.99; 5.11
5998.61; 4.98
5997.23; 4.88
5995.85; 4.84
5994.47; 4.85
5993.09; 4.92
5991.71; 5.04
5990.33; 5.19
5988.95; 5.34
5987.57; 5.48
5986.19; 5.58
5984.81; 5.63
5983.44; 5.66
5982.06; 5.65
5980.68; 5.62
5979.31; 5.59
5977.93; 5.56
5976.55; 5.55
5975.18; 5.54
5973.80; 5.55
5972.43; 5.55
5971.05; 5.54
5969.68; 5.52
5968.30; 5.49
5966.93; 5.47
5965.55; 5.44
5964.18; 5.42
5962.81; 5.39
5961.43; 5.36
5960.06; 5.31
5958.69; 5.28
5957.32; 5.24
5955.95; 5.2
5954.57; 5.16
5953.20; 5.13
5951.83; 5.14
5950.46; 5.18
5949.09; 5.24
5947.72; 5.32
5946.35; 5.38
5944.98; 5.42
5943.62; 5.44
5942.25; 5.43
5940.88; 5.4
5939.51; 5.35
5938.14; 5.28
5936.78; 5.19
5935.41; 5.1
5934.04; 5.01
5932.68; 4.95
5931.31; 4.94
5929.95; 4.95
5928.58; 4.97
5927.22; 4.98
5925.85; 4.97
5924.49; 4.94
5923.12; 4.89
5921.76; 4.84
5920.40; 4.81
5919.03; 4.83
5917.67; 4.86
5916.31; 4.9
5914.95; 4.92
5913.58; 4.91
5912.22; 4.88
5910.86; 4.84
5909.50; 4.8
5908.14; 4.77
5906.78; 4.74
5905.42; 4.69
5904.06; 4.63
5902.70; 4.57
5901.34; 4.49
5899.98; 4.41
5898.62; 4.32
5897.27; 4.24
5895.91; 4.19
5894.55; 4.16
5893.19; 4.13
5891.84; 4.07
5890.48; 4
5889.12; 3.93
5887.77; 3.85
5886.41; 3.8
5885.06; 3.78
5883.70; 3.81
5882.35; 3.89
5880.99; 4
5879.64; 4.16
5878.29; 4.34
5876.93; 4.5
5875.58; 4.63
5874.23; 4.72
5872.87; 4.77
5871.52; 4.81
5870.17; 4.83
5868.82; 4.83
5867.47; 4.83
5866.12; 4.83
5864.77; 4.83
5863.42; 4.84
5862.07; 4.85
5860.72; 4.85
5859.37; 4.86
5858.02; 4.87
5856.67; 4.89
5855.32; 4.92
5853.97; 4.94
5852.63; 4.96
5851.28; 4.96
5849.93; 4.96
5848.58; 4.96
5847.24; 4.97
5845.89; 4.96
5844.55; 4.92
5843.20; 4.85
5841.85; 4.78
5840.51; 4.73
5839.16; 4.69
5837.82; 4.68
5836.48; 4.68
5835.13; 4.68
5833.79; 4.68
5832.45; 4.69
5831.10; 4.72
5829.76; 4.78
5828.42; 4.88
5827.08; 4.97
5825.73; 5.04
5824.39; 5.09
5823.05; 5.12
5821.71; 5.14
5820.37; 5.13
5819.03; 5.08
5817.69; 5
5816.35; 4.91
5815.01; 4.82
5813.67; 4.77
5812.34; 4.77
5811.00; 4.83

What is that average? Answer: 1.57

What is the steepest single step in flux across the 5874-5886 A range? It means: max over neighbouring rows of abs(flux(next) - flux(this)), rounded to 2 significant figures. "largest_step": 0.18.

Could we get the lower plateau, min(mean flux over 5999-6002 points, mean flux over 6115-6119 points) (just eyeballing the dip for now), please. 5.2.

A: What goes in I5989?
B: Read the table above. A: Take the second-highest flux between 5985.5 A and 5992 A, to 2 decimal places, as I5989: 5.48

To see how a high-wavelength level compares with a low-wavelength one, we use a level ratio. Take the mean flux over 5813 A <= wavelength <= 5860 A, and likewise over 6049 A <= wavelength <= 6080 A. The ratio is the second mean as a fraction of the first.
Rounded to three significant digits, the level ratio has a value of 1.21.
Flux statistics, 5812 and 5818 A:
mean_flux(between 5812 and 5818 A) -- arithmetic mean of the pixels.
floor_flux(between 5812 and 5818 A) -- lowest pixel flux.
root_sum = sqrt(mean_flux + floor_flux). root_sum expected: 3.10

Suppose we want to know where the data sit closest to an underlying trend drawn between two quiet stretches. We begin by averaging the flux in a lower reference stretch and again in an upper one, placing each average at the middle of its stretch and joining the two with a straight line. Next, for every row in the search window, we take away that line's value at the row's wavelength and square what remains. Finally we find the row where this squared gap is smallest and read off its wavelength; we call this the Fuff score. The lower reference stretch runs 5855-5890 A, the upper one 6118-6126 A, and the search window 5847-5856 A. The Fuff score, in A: 5855.32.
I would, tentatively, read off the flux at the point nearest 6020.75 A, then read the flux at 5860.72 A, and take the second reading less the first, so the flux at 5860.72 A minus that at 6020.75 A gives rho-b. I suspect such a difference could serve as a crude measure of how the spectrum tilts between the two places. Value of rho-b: -1.0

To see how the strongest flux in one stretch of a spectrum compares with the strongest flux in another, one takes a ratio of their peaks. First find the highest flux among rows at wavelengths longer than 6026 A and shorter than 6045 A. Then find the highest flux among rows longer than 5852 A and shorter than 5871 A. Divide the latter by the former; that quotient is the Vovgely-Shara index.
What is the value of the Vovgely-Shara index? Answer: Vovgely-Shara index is 0.76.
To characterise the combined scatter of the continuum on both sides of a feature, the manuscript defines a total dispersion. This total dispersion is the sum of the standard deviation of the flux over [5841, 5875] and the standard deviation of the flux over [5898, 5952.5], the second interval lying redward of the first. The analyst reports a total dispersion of 0.35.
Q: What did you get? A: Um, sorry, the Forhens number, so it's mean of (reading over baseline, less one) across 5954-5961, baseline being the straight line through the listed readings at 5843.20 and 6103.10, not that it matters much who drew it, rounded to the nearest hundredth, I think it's -0.03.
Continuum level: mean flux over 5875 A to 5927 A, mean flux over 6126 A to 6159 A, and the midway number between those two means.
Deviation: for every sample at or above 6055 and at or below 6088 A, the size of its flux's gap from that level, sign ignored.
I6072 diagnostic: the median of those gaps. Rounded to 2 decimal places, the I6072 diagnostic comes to 0.72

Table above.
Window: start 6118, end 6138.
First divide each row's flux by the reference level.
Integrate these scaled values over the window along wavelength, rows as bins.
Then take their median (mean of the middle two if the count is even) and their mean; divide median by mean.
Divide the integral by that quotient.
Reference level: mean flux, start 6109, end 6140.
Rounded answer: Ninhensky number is 20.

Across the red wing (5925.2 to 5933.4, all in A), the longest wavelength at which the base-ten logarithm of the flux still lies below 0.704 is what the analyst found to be 5932.68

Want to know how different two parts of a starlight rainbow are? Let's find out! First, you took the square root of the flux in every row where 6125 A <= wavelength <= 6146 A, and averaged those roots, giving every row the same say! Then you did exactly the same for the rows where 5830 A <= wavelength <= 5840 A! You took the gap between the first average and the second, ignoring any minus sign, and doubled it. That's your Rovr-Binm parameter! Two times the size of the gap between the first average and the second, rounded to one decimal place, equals 0.5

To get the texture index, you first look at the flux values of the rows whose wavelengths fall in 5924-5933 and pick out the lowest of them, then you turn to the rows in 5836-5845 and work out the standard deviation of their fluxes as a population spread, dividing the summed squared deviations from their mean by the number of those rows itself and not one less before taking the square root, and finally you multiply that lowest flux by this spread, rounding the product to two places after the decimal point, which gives 0.43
